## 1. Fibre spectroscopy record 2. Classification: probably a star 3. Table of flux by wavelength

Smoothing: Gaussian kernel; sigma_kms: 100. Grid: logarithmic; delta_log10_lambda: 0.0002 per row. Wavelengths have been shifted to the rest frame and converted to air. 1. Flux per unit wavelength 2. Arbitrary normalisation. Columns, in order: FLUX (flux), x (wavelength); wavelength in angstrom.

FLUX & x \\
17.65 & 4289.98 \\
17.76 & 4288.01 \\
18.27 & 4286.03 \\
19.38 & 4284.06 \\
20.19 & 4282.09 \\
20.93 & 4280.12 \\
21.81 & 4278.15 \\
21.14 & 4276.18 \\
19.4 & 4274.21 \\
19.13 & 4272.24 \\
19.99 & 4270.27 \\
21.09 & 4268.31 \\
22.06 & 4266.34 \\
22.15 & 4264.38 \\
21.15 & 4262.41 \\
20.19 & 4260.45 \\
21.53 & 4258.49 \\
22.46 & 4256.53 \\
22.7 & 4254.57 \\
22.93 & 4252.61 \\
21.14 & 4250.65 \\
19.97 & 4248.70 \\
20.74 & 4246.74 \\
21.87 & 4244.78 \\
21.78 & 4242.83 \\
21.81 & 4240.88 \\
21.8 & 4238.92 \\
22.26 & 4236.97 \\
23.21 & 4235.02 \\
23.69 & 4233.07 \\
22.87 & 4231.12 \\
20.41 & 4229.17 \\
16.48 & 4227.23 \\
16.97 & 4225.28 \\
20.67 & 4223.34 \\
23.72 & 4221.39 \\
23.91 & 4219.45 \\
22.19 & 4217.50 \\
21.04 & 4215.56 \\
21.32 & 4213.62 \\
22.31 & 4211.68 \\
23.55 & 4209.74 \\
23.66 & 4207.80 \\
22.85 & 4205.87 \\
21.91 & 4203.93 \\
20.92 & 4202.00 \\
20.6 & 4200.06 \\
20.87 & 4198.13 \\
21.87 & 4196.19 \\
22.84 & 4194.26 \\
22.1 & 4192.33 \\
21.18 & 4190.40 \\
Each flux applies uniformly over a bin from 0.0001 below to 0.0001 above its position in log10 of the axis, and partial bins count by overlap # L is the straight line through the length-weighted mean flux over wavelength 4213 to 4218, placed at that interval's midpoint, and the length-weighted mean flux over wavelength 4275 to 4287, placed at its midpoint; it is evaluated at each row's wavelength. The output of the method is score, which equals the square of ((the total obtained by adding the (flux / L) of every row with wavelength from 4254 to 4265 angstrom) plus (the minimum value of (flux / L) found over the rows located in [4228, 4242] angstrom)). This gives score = 53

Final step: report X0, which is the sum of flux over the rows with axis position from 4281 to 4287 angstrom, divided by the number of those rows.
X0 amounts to 19.3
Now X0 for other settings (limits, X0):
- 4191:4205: 21.6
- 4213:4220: 22.1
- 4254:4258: 22.6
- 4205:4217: 22.5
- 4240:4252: 21.2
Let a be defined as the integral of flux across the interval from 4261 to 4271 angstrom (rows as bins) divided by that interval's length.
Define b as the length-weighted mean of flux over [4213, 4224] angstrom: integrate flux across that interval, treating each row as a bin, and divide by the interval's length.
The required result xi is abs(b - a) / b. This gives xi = 0.041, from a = 21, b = 22.2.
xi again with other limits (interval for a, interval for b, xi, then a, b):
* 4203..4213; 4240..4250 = 0.074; 23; 21.2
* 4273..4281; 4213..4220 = 0.058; 21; 22.0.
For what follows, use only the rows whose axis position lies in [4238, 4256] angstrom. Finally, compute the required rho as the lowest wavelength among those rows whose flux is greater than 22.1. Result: 4252.61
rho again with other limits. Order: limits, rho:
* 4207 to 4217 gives 4207.80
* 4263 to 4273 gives 4264.38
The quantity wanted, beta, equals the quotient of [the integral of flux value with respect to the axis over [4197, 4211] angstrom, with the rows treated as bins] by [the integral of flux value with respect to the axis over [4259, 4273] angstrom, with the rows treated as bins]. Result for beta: 1.06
